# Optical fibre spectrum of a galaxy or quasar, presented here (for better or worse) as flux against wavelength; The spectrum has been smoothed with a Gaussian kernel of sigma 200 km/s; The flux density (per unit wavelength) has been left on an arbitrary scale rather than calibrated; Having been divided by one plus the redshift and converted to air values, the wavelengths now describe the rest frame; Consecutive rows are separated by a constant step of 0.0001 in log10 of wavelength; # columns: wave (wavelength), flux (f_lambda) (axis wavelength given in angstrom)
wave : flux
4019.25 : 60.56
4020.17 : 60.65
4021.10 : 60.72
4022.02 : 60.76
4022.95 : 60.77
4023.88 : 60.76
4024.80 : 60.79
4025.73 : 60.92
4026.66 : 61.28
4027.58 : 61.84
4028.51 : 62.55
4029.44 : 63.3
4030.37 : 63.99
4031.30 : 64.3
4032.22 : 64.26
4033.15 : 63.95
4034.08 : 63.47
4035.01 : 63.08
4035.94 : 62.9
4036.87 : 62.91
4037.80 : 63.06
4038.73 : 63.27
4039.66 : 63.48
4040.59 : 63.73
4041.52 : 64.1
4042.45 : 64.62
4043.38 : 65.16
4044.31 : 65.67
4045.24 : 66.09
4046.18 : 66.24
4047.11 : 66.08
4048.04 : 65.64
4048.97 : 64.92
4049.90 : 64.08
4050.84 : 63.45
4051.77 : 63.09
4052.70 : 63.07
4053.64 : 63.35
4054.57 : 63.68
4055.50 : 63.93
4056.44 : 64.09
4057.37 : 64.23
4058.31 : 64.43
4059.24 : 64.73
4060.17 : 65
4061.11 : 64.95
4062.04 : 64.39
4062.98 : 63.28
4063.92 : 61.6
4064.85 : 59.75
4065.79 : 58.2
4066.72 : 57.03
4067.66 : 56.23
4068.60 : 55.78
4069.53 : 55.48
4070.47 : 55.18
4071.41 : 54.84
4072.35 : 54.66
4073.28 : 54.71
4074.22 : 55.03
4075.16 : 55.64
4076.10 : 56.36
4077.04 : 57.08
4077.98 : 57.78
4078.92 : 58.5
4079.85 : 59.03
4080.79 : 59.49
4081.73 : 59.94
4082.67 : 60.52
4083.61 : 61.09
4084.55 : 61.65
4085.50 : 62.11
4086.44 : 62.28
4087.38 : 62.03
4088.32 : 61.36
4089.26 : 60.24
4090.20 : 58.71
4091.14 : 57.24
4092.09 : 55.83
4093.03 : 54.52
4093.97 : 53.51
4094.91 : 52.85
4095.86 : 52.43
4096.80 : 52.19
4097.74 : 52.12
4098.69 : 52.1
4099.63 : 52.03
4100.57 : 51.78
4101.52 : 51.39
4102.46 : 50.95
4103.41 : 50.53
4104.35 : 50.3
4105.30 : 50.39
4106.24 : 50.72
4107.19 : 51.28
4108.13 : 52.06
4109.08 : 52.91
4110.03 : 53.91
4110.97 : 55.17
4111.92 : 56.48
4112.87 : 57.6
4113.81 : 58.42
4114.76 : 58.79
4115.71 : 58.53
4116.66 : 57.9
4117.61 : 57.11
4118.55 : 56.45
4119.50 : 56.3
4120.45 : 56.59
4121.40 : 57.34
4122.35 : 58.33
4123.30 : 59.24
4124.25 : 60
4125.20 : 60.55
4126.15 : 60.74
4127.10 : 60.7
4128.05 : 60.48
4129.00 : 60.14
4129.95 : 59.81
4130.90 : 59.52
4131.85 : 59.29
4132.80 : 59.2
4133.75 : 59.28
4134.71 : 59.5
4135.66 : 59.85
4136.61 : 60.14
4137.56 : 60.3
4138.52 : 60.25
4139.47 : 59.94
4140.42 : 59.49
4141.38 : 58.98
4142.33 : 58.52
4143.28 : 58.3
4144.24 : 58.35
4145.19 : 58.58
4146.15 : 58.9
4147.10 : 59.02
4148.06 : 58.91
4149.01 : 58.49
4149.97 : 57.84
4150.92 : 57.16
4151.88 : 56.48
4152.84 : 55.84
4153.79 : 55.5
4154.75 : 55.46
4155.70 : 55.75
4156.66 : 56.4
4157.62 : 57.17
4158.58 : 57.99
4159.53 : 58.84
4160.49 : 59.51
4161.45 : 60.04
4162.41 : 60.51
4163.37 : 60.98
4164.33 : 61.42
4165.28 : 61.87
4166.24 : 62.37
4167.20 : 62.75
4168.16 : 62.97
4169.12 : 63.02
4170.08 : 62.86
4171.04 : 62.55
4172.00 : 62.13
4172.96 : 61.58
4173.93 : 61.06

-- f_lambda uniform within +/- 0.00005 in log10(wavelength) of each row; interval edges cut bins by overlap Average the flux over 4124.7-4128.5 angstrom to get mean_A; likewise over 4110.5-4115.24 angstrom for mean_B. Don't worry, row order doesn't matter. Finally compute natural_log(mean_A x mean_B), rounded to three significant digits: 8.15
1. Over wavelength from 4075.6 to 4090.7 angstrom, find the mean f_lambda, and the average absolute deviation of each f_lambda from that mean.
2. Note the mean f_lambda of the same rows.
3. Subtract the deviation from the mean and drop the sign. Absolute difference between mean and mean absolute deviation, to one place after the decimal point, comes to 58.4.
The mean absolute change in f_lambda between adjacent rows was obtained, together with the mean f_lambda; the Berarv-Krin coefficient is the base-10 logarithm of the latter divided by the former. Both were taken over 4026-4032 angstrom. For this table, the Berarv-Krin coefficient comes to 2.02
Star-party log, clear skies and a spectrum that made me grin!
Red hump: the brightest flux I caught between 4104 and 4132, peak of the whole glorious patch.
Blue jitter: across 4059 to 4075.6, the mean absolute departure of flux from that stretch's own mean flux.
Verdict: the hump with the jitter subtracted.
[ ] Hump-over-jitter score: 57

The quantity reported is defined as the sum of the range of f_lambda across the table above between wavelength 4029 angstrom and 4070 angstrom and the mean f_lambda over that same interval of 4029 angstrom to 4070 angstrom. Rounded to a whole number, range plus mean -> 74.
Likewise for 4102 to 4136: 67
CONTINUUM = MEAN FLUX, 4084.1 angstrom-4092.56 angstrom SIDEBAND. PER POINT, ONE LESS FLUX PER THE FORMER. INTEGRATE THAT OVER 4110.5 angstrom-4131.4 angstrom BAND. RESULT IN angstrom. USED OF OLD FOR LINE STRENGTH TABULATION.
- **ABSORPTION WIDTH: 0.6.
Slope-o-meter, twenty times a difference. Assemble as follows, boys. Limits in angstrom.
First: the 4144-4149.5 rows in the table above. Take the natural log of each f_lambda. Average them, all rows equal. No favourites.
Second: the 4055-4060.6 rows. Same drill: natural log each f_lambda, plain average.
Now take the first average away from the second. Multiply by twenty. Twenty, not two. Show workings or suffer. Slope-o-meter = 1.9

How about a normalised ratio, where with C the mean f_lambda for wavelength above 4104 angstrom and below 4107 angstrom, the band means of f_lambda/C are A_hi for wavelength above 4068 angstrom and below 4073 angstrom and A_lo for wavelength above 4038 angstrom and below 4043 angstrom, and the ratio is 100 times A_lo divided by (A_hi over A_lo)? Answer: 146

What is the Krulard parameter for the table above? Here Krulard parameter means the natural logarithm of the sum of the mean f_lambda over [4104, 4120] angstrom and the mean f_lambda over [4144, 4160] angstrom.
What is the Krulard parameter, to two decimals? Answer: 4.72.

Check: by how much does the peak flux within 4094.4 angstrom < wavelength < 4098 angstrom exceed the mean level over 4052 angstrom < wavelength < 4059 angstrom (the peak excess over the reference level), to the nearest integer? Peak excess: -11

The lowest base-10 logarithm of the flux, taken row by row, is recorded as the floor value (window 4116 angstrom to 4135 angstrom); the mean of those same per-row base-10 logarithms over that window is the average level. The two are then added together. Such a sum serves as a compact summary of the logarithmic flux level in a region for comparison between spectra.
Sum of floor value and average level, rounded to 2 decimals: 3.52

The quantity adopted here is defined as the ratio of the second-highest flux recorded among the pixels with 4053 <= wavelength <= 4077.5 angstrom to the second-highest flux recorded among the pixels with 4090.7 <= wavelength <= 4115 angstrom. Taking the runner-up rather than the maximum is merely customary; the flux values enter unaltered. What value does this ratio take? 1.11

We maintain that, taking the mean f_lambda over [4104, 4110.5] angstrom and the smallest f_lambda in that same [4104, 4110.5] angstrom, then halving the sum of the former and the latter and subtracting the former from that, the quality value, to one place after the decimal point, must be -0.7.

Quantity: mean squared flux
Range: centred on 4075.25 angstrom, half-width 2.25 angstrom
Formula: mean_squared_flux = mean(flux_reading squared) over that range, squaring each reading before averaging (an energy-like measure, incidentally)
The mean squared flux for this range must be 3110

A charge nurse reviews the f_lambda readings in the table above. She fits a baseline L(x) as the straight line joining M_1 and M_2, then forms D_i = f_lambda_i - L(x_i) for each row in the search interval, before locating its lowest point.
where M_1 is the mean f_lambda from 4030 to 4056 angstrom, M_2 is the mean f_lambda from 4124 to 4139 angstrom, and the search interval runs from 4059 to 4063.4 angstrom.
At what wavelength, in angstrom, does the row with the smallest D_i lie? 4062.98 angstrom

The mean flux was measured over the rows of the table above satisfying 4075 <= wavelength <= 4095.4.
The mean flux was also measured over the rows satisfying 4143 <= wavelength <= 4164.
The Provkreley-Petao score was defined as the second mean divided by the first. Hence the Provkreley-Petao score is 0.99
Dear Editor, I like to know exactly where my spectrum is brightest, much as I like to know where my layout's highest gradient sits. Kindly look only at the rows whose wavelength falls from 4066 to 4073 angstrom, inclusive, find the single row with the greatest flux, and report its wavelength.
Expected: 4066.72 angstrom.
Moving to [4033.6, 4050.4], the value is 4046.18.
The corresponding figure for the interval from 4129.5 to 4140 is 4137.56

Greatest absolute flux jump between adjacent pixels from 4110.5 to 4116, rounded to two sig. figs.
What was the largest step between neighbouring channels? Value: 1.3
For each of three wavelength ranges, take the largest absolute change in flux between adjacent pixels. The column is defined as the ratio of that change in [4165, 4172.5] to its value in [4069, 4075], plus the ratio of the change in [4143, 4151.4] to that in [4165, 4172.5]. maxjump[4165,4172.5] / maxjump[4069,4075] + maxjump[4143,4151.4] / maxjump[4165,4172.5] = 2.8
